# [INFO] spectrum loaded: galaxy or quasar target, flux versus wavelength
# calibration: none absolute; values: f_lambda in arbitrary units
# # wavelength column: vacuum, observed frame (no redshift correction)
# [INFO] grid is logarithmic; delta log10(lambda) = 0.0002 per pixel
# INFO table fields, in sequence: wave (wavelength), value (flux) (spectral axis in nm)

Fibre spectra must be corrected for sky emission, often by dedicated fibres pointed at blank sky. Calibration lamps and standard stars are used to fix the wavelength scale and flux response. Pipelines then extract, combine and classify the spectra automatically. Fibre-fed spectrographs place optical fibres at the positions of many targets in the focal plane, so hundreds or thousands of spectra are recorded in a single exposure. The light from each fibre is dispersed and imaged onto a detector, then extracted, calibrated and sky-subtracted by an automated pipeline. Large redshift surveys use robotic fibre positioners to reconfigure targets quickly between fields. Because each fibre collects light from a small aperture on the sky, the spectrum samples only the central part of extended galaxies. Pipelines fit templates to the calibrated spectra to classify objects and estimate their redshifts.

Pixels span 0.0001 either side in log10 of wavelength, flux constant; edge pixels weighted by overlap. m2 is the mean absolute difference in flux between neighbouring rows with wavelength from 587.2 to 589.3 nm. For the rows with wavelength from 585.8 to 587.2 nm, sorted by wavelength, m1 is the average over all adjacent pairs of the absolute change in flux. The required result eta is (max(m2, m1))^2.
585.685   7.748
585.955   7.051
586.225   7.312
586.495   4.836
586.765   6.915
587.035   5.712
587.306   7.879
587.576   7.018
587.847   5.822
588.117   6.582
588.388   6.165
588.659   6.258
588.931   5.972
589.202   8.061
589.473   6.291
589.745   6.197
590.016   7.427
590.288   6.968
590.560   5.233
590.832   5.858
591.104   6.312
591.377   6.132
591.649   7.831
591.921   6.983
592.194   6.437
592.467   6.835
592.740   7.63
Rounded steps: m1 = 1.50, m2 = 0.81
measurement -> 2.3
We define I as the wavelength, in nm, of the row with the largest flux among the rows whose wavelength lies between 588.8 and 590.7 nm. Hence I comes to 589.202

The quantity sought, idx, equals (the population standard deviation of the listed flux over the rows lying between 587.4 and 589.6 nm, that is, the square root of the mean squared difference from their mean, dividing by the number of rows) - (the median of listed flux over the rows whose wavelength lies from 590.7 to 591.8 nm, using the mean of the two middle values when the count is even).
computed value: -5.55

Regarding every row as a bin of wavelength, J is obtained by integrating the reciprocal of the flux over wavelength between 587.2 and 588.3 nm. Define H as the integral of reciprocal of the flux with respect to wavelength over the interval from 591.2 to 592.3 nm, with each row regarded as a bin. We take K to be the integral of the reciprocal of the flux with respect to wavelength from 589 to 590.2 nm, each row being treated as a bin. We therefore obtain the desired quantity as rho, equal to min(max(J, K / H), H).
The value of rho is 0.162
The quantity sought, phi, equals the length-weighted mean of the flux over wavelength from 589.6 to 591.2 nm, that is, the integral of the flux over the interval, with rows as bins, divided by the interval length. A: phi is 6.33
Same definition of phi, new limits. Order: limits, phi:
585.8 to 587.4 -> 6.60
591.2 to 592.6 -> 6.83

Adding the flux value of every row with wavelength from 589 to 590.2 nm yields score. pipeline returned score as 28.0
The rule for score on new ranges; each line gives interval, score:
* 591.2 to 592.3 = 27.4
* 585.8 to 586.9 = 26.1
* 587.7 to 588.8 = 24.8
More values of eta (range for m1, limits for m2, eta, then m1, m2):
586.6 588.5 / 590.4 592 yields 1.2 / 1.10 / 0.76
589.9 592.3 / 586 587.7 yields 3.1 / 0.82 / 1.76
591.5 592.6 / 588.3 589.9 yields 0.8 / 0.60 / 0.87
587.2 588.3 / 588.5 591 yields 1.1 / 0.94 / 1.04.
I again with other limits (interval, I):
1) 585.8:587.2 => 586.225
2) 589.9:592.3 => 591.649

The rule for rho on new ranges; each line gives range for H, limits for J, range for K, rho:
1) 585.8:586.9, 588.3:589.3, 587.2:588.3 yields 0.173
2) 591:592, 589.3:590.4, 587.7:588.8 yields 0.148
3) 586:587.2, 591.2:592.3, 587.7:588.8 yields 0.196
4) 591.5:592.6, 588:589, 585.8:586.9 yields 0.158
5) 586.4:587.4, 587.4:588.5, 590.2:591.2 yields 0.163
